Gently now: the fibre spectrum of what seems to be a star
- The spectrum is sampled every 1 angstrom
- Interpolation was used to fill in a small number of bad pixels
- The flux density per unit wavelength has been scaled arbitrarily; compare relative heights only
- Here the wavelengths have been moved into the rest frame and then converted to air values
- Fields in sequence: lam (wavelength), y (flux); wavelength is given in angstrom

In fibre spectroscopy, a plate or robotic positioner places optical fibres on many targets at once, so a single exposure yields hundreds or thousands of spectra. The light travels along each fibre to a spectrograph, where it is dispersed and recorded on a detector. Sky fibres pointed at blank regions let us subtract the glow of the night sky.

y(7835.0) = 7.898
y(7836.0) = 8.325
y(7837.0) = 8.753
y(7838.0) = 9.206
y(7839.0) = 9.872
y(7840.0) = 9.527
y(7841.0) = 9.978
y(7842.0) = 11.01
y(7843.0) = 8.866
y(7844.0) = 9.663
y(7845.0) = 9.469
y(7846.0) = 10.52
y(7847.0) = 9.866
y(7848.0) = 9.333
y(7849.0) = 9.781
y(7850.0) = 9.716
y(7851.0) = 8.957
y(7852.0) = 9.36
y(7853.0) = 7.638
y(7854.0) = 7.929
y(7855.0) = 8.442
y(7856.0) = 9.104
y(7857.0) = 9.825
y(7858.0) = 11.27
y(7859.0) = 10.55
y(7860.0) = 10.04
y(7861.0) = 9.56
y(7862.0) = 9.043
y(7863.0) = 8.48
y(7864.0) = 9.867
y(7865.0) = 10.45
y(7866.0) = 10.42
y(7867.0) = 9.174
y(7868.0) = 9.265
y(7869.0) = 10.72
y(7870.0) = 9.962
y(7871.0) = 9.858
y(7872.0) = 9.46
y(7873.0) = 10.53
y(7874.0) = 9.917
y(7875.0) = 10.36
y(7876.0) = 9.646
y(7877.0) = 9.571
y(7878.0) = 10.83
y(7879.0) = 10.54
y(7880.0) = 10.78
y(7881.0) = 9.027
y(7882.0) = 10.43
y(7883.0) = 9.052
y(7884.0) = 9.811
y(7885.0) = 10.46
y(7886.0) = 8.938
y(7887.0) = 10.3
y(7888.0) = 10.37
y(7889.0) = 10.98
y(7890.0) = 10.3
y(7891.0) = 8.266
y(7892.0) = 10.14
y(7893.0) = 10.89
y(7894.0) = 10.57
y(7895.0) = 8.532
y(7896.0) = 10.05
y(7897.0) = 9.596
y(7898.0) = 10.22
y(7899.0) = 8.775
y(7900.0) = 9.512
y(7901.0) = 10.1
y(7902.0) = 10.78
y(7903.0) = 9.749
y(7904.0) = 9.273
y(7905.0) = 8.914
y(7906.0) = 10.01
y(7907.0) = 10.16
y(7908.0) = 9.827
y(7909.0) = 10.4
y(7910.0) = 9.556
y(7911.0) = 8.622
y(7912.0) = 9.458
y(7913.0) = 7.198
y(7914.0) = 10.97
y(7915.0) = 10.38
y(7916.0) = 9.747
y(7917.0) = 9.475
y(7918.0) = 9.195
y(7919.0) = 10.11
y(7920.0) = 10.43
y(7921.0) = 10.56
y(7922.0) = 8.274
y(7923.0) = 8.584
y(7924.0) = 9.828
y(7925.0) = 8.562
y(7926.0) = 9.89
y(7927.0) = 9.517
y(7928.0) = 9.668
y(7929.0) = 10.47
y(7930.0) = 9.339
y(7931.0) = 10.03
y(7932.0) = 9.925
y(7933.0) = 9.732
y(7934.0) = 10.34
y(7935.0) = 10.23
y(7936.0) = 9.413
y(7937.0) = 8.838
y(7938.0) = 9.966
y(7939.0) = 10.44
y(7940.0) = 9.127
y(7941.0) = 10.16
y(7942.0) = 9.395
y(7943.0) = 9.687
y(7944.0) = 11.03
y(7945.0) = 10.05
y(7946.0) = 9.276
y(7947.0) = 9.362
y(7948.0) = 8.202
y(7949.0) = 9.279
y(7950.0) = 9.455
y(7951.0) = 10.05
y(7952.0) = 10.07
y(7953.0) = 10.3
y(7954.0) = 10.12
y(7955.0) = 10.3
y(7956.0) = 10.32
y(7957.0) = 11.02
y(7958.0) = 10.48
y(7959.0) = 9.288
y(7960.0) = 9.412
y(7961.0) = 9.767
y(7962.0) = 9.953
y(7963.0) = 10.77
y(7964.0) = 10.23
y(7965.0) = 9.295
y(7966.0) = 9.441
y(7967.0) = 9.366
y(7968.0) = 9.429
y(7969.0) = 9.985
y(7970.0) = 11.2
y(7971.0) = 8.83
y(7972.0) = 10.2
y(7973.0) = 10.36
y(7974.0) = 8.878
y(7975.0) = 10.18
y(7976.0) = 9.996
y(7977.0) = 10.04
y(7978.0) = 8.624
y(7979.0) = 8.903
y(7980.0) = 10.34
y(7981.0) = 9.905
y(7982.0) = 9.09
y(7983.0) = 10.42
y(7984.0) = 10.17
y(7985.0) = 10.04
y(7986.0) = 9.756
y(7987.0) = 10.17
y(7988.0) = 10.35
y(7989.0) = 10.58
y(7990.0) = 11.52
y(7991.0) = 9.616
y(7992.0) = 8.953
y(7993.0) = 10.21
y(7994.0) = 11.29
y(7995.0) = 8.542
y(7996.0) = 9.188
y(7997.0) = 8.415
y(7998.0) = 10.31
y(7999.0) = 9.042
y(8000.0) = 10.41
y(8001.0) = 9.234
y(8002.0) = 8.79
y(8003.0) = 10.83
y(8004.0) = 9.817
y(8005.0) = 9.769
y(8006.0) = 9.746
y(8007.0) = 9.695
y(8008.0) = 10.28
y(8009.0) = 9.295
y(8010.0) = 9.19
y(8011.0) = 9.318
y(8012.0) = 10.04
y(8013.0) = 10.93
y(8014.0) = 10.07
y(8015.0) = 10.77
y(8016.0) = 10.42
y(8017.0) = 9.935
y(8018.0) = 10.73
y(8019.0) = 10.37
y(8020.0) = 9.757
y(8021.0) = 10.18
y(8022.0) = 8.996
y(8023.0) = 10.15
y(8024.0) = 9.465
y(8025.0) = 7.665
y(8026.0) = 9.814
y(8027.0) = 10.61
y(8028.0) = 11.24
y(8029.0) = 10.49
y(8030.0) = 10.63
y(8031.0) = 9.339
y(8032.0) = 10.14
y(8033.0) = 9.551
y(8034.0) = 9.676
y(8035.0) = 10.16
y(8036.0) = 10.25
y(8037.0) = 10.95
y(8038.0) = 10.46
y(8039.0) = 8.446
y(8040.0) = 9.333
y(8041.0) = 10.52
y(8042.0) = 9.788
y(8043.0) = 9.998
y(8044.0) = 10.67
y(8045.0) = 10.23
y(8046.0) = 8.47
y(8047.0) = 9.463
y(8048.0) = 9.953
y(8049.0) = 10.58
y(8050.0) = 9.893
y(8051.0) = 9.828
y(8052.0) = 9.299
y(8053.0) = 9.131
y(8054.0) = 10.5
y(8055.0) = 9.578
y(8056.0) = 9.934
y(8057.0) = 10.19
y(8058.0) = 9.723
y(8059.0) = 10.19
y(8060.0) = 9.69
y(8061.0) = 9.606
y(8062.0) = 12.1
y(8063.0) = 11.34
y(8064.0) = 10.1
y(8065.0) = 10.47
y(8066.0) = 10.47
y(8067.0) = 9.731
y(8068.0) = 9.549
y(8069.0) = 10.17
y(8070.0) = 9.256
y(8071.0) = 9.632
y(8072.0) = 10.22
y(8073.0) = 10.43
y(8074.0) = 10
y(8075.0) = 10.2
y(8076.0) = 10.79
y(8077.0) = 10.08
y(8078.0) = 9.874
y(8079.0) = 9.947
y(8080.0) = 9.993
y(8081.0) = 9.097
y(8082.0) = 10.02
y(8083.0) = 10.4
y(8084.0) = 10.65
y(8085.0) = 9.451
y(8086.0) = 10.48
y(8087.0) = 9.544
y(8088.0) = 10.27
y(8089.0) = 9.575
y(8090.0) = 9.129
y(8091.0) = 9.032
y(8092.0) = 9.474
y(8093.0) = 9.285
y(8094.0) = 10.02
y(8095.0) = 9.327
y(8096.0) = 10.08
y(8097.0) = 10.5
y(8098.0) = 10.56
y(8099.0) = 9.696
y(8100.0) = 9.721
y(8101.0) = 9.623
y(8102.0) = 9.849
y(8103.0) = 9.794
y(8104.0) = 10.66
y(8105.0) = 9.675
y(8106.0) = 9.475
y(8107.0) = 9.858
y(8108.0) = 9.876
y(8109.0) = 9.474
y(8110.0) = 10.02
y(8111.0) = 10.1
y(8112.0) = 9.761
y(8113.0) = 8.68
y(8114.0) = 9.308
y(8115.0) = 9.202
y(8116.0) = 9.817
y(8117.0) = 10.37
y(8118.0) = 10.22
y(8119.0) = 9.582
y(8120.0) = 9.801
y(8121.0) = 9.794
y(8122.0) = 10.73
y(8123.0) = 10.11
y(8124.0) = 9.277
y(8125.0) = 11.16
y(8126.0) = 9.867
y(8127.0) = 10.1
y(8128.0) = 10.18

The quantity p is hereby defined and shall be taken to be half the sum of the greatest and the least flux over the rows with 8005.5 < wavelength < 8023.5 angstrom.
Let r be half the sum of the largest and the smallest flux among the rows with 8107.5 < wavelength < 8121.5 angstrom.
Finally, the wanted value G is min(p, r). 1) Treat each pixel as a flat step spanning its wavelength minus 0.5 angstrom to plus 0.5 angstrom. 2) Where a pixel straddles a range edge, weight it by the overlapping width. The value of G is 9.5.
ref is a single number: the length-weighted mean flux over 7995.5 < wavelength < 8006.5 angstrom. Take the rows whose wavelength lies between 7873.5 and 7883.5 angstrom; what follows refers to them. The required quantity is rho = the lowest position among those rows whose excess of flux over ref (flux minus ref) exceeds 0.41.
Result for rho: 7875.0 angstrom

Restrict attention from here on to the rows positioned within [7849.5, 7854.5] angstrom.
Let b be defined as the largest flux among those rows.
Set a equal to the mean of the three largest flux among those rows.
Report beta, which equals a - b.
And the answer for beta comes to -0.37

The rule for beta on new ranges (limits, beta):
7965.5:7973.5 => -0.61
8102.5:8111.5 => -0.40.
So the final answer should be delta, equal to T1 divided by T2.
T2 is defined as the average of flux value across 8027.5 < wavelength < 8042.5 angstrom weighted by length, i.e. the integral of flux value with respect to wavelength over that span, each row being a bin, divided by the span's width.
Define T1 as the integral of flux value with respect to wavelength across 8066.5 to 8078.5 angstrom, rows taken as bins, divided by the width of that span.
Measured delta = 0.99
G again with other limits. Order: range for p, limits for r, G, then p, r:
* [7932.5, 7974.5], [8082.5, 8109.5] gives 9.7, 9.7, 9.8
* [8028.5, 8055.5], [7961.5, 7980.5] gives 9.7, 9.7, 9.9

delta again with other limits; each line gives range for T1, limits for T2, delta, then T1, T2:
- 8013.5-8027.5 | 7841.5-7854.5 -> 1.06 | 9.9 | 9.4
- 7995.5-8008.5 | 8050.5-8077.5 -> 0.96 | 9.7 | 10.1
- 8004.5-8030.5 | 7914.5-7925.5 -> 1.04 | 10.0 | 9.6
